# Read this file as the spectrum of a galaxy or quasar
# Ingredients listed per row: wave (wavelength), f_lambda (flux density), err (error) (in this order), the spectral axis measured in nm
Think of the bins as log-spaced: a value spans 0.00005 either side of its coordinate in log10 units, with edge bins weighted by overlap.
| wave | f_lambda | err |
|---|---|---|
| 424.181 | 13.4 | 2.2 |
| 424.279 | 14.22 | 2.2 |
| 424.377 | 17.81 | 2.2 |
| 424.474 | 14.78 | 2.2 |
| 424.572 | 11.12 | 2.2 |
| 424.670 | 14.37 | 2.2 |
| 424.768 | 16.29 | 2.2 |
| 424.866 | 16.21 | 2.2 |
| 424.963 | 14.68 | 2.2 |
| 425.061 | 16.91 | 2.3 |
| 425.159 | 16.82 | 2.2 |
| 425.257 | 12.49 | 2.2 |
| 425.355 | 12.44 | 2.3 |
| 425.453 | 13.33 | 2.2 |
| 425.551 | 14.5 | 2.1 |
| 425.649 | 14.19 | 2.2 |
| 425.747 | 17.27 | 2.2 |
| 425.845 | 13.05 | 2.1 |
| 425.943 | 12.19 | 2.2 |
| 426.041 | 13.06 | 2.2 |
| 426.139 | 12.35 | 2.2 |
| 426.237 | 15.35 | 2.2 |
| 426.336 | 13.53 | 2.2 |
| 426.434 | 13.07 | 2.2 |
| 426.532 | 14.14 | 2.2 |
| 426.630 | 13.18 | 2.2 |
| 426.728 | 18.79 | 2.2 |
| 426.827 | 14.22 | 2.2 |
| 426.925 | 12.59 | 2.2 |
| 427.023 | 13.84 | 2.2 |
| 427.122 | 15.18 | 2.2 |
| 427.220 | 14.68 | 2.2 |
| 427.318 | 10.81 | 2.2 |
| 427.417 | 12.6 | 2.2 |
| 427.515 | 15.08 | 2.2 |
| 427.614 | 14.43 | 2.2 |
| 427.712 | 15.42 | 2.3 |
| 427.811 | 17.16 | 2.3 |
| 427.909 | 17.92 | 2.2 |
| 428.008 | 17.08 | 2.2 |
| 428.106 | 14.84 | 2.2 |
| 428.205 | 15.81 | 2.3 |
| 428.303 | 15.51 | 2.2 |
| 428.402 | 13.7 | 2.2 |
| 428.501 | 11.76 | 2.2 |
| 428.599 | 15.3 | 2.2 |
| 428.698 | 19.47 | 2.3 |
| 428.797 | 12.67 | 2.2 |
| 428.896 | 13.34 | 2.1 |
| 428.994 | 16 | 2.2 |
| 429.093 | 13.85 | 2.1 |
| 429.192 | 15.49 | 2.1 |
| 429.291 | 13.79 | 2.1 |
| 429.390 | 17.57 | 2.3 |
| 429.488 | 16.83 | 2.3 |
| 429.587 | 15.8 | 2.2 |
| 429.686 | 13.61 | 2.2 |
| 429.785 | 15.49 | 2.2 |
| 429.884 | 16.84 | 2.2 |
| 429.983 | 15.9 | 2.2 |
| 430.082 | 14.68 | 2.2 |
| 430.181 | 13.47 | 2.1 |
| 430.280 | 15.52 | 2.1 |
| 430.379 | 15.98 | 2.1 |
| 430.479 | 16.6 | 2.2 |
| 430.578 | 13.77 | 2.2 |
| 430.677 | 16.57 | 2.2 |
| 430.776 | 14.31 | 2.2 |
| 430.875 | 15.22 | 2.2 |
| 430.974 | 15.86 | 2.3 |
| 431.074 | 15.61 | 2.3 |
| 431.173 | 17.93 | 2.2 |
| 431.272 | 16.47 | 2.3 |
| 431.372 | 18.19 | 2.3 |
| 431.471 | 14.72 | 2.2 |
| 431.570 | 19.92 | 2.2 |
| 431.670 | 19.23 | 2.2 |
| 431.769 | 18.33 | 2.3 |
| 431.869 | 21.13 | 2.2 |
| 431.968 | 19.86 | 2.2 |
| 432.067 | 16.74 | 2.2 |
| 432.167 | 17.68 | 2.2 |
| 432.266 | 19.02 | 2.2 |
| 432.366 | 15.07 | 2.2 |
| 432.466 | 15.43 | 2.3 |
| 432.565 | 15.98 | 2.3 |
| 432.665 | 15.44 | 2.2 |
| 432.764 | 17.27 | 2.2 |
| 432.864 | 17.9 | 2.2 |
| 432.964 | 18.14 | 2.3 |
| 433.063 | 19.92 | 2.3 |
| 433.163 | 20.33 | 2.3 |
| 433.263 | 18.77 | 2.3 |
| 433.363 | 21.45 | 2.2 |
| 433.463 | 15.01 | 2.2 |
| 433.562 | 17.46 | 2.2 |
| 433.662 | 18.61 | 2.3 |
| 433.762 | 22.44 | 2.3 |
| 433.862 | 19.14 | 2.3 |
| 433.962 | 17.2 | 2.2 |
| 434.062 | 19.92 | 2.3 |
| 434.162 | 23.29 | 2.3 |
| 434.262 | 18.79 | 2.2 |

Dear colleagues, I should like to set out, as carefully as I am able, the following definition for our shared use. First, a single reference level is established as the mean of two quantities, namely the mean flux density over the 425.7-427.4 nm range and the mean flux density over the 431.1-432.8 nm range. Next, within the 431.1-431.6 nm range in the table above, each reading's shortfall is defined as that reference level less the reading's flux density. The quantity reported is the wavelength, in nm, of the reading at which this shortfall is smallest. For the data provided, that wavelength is 431.570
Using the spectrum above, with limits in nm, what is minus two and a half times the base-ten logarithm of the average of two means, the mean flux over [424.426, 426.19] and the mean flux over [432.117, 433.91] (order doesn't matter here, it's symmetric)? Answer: -3.02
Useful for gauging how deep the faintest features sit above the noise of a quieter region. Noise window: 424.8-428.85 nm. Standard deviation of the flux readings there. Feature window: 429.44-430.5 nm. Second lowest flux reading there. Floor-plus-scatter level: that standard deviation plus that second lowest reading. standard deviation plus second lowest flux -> 15.6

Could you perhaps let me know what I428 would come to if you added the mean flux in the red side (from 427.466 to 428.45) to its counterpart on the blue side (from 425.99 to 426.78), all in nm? 29.9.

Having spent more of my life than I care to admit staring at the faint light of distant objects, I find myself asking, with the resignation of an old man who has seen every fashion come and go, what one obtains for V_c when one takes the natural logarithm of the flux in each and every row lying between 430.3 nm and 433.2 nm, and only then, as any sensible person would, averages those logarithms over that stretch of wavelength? 2.84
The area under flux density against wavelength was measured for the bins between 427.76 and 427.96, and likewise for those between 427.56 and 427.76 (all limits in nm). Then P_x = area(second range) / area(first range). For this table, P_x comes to 0.85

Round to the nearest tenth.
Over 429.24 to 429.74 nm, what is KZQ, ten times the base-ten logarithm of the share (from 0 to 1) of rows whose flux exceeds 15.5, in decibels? -2.2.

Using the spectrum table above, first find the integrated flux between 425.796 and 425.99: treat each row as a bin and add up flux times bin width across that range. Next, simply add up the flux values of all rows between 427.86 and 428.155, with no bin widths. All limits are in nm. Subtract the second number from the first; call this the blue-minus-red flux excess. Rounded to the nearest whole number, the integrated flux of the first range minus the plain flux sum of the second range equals -47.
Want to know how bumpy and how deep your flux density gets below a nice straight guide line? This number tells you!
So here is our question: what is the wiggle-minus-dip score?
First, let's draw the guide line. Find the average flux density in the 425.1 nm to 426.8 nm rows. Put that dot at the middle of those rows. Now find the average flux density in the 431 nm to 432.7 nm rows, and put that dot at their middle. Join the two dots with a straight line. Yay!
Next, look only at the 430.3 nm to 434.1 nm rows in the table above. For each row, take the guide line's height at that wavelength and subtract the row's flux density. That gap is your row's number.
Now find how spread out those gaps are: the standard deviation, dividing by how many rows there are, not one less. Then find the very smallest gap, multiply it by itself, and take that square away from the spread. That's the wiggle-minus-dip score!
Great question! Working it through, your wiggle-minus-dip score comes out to -13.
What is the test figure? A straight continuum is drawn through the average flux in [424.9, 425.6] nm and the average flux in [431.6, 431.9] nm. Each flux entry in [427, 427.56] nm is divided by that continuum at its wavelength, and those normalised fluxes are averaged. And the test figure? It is 0.85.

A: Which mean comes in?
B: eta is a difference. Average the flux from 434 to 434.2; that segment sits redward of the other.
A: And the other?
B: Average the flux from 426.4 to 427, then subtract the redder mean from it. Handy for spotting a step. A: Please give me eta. -7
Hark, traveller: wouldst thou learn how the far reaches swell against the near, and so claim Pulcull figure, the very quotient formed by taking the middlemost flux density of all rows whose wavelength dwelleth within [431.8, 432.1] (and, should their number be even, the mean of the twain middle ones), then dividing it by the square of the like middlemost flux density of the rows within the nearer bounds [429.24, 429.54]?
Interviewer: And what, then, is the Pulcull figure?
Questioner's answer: 0.070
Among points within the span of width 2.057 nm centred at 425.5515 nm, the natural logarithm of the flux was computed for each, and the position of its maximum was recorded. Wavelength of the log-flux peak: 425.747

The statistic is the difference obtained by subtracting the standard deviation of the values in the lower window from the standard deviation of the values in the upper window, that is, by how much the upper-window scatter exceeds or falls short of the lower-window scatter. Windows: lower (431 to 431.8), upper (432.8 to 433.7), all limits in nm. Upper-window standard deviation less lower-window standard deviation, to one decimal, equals 0.1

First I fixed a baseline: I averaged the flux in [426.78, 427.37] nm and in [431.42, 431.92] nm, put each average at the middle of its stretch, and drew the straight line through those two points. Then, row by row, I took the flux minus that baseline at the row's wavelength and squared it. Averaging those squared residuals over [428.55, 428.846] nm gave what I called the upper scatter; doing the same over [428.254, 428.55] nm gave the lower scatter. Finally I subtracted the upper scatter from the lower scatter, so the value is -3.7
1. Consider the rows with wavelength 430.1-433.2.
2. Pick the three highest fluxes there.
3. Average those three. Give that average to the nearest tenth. 20.5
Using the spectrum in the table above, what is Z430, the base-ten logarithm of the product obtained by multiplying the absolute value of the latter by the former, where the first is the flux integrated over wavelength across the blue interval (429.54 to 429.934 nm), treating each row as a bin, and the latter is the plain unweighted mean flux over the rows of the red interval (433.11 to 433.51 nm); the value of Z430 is 2.06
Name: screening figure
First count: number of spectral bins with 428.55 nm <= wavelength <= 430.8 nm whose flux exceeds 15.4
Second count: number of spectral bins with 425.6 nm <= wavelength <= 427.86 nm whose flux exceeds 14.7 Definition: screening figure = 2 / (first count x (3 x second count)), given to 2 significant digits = 0.0073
